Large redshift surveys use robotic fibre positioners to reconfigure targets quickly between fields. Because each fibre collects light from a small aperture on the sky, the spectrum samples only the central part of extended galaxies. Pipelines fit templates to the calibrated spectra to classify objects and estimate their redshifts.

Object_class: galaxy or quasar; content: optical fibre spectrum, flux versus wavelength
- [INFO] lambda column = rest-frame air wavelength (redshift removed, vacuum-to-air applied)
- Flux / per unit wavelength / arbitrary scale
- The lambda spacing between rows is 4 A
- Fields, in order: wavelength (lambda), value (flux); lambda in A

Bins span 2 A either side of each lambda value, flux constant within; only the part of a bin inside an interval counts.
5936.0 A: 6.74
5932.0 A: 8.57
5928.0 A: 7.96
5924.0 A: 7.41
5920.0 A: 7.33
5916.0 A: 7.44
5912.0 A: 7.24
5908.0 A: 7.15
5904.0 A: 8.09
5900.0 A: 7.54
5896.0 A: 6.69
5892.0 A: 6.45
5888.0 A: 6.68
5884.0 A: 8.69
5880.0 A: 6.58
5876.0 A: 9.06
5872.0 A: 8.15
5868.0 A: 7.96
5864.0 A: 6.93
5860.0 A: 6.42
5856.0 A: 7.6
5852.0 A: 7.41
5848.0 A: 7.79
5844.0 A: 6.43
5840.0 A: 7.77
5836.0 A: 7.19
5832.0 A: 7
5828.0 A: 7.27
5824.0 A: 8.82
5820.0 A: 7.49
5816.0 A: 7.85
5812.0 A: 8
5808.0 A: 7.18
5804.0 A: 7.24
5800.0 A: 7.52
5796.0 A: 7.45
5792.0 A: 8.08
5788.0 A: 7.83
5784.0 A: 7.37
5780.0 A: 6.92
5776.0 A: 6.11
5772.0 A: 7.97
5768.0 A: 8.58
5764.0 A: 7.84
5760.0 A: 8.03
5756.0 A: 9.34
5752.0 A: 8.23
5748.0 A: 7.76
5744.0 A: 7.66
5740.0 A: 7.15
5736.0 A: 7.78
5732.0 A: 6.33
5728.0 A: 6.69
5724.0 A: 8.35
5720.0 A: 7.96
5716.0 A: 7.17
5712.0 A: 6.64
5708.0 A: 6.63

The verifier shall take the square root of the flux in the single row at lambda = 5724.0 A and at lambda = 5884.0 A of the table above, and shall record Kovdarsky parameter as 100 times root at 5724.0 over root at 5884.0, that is 98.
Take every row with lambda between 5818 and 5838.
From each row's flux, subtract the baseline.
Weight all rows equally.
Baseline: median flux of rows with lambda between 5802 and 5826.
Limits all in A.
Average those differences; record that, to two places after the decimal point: -0.12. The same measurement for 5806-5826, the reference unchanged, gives 0.20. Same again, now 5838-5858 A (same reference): -0.27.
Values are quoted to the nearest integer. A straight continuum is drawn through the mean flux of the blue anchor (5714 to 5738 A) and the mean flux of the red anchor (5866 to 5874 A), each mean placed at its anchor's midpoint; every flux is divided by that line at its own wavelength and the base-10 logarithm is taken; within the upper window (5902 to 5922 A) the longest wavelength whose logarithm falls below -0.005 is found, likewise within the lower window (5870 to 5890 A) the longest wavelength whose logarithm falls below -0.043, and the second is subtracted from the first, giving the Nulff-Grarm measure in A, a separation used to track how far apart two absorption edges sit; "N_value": 32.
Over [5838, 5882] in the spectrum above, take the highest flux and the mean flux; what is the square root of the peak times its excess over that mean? 3.80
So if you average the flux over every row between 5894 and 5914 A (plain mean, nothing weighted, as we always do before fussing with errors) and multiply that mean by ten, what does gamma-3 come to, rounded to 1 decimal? 73.4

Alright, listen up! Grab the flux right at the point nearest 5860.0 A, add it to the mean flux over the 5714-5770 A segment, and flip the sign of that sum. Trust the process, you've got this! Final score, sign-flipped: -14.2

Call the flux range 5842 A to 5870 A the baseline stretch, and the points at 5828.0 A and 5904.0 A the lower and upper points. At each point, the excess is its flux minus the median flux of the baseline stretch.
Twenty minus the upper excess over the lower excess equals 24.9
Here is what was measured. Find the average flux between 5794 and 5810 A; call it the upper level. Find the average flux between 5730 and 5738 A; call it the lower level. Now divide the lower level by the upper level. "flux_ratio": 0.96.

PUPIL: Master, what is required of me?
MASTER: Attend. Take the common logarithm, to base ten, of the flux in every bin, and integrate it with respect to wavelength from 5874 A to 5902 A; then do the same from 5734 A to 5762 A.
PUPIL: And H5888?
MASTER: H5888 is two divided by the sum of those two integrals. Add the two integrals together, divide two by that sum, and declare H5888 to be 0.0404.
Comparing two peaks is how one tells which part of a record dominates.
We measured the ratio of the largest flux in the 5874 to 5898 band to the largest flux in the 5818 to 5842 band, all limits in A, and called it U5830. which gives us 1.03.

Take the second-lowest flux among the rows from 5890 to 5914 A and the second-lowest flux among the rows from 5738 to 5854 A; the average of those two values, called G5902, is 6.56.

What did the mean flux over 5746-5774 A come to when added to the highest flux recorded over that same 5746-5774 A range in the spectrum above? 17.6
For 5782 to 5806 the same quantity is 15.7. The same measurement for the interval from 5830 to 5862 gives 15.0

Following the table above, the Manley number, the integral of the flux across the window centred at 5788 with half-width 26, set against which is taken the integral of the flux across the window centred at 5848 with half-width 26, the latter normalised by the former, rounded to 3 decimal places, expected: 0.986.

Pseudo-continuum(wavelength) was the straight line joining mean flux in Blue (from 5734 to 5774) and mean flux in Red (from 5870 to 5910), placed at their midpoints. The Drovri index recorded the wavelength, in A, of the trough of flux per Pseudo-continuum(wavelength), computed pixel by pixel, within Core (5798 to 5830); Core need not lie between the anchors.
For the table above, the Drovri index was 5808.0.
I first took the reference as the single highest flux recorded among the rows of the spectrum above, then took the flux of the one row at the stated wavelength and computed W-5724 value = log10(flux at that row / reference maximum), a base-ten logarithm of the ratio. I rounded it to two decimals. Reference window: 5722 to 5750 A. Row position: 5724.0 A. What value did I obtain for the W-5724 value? 0.00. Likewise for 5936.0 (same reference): -0.09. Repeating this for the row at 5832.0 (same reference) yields -0.08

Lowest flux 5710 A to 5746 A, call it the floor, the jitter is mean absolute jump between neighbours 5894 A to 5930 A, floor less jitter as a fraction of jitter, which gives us 14.0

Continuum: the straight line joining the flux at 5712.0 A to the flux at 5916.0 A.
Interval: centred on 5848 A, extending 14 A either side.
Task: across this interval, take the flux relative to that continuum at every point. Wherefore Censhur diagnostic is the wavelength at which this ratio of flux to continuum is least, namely 5860.0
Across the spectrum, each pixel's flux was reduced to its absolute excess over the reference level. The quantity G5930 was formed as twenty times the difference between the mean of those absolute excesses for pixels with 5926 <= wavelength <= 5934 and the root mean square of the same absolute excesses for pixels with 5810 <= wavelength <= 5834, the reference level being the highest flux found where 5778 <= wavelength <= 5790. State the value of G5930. -3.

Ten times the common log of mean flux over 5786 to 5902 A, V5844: 8.74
